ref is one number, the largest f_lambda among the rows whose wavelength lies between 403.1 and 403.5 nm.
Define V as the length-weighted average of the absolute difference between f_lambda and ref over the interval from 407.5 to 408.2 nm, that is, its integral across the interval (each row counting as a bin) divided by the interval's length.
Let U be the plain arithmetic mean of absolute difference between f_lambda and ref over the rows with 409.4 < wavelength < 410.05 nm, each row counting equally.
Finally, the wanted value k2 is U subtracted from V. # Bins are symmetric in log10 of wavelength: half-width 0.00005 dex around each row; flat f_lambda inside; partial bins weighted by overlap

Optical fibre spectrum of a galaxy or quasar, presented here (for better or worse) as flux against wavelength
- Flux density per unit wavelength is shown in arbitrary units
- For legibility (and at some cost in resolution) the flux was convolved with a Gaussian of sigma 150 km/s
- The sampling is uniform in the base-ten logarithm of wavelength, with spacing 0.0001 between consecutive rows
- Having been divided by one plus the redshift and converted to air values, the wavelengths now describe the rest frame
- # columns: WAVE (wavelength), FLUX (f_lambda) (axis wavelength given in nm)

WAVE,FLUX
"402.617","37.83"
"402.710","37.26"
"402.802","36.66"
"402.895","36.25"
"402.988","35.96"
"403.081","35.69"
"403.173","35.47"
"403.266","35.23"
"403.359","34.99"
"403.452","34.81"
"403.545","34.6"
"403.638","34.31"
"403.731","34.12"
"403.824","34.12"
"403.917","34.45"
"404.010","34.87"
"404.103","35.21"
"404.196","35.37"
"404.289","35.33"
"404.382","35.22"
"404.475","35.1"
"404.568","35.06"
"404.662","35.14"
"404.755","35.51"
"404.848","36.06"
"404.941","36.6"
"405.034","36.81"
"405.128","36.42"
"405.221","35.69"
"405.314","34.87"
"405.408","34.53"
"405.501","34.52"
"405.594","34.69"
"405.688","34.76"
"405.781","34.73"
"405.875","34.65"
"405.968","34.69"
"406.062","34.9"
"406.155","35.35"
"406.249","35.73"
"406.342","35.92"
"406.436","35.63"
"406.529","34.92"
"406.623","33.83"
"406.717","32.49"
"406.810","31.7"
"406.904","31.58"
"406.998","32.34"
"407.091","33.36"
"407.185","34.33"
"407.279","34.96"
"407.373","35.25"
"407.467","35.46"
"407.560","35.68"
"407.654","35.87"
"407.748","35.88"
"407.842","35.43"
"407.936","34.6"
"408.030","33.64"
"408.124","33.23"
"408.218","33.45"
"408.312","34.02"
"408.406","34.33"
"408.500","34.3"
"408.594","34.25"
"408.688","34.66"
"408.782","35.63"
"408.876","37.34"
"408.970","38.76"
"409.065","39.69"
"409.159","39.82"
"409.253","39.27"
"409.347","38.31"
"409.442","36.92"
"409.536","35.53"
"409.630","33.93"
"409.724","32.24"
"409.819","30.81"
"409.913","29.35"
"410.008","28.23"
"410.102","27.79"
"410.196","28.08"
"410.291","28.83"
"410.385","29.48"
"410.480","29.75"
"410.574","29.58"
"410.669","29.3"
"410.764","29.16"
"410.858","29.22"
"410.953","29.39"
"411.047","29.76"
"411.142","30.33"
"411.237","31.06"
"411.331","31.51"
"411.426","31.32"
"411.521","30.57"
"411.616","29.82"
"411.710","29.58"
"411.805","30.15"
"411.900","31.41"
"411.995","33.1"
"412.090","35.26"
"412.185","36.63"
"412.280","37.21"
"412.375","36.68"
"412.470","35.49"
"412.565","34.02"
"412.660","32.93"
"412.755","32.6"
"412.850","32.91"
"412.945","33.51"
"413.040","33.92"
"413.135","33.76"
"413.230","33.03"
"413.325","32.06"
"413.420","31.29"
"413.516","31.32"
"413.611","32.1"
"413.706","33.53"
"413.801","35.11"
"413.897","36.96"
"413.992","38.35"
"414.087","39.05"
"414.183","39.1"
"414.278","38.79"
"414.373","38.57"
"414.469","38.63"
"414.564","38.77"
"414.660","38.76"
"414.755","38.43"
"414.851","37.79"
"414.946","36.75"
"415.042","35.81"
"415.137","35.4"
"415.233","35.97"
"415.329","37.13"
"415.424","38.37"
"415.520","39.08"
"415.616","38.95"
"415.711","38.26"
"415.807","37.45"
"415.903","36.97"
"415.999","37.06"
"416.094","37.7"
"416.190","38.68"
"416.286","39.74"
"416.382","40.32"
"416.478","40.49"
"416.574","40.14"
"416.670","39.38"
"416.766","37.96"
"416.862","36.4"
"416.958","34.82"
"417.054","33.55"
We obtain -3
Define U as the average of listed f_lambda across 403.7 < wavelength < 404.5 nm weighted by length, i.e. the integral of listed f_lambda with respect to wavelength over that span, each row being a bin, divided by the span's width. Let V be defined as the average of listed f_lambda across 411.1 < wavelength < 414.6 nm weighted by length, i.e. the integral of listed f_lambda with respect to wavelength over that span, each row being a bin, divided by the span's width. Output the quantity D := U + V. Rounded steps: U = 34.9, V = 34.1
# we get 69.0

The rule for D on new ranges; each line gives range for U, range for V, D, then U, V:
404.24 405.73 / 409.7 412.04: 65.4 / 35.4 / 30.0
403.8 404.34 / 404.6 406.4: 70.3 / 34.9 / 35.3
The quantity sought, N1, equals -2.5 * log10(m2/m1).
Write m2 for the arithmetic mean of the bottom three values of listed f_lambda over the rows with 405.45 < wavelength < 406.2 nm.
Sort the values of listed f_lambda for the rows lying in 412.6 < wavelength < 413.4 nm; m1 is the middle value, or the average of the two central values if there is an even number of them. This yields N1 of -0.05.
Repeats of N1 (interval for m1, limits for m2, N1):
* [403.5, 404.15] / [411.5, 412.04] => 0.16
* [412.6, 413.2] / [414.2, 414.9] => -0.15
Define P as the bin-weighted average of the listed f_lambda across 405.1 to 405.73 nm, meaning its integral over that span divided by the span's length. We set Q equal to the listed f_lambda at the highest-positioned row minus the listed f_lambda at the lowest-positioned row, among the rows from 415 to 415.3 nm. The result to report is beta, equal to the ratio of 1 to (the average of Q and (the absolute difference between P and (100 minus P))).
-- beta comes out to 0.066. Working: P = 35.0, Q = 0.2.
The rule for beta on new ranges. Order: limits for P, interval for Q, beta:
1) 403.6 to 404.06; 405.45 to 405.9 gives 0.064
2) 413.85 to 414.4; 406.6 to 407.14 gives 0.089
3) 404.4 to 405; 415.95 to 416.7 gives 0.064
